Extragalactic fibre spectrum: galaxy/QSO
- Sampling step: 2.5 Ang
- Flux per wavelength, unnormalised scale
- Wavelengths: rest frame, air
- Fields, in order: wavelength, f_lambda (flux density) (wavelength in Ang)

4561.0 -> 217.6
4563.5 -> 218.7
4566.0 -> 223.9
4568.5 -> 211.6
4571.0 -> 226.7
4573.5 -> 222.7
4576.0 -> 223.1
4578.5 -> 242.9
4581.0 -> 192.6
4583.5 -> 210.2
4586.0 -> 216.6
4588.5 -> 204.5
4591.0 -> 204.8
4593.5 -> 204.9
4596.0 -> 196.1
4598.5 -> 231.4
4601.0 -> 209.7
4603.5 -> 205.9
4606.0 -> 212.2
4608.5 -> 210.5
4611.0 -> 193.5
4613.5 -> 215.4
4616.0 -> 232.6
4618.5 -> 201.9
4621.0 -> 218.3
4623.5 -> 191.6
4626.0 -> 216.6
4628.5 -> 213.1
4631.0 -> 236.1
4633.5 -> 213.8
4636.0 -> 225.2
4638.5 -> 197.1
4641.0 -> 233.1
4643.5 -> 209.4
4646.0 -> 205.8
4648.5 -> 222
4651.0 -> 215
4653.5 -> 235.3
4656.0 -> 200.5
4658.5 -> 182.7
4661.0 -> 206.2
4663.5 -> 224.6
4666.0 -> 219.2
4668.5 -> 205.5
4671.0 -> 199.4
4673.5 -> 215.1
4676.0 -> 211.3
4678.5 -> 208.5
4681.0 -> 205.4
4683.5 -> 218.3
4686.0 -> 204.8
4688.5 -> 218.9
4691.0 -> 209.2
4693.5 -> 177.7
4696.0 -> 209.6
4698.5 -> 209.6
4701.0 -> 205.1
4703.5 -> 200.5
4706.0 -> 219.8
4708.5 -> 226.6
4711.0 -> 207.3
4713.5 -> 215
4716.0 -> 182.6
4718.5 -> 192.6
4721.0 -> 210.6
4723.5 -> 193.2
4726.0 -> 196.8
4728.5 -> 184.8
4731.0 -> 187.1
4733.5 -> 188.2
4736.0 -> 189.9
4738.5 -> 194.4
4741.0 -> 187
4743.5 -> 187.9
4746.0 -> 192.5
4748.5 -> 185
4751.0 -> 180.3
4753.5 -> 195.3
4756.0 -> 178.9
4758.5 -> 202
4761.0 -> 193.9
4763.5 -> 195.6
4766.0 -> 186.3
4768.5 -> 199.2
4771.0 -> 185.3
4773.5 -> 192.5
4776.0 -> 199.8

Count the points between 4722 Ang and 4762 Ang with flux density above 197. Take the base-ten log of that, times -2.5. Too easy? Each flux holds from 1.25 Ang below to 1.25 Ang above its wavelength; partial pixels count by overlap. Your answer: 0.00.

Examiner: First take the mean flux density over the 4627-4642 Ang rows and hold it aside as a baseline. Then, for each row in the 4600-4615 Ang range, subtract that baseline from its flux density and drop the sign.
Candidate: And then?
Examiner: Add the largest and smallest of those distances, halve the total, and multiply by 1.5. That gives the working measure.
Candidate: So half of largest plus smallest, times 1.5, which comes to 23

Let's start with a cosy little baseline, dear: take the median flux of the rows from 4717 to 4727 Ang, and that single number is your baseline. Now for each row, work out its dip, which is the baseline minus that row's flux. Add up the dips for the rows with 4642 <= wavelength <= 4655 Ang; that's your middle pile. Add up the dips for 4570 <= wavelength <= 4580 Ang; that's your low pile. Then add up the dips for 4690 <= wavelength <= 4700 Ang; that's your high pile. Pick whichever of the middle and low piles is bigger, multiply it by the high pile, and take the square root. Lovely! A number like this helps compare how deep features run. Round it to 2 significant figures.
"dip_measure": 54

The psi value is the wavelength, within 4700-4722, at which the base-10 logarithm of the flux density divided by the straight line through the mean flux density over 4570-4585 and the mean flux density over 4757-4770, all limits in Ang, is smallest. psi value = 4716.0 Ang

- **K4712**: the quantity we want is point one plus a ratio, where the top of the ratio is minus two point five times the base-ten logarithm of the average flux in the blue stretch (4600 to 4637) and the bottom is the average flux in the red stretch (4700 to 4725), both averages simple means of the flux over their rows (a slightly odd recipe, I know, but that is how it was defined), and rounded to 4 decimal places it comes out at 0.0716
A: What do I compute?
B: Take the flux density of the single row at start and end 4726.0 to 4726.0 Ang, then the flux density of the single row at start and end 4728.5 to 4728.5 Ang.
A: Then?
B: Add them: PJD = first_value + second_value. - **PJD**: 382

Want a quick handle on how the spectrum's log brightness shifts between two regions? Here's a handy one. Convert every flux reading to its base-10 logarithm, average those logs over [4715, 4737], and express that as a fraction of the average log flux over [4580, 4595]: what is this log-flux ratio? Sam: 0.99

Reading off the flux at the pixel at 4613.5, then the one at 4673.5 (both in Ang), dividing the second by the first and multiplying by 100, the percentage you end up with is 100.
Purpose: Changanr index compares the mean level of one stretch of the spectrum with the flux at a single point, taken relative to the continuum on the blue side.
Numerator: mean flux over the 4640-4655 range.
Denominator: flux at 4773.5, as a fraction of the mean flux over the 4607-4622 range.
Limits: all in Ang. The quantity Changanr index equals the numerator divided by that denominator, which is 242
